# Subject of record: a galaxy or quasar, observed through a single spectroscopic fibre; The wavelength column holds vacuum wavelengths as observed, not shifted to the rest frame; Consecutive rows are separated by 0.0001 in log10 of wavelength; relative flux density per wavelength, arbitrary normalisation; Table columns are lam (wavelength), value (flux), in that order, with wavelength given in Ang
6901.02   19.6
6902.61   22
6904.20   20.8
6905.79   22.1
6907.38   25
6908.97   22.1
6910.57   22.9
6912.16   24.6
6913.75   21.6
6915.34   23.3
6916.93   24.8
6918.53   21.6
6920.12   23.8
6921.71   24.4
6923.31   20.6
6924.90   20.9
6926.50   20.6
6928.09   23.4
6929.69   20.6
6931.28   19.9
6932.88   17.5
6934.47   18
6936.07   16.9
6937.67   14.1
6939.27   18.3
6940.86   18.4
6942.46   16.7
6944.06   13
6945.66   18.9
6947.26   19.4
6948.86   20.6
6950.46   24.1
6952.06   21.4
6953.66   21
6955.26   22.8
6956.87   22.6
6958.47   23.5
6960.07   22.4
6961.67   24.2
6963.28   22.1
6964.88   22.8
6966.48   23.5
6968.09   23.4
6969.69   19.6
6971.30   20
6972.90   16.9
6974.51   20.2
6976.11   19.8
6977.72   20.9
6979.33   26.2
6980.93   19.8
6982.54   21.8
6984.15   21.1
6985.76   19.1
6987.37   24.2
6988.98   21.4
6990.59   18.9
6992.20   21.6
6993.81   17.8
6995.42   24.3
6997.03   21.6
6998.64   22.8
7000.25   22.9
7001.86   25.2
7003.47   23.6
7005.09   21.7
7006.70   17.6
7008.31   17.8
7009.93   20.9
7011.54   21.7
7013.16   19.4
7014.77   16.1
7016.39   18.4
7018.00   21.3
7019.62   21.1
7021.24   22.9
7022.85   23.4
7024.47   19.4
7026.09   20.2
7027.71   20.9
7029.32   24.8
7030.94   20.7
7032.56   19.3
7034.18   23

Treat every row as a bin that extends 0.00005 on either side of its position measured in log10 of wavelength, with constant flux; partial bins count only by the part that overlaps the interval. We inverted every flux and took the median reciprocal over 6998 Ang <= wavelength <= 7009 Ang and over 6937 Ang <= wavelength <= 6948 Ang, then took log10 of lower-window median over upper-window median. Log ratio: 0.10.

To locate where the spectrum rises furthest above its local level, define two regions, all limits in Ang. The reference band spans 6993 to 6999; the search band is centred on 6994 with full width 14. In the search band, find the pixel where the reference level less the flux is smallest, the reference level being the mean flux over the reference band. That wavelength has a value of 6995.42 Ang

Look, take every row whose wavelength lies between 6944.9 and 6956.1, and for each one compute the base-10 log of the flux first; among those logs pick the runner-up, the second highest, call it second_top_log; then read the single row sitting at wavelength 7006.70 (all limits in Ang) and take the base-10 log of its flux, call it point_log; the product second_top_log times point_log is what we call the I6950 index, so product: 1.69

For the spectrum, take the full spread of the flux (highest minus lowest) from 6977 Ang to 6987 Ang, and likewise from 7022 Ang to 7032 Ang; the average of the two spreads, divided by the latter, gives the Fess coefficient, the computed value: 1.2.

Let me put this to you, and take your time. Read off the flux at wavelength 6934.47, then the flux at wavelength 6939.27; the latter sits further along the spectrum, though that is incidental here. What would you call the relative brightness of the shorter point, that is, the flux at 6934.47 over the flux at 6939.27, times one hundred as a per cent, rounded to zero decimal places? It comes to 98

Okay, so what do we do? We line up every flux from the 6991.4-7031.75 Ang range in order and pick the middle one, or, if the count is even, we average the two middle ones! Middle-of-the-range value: 21.3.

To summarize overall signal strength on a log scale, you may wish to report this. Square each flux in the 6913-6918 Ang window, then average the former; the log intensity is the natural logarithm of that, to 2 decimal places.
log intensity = 6.29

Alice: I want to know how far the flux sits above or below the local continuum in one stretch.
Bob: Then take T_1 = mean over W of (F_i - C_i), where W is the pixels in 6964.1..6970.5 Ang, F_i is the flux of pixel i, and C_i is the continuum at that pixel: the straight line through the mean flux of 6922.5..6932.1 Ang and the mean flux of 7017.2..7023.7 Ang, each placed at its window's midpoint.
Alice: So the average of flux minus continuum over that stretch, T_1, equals 0.8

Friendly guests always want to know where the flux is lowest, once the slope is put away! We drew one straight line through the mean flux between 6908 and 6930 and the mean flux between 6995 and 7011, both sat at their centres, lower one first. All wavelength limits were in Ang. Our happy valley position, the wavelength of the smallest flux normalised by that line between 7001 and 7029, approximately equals 7014.77 Ang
